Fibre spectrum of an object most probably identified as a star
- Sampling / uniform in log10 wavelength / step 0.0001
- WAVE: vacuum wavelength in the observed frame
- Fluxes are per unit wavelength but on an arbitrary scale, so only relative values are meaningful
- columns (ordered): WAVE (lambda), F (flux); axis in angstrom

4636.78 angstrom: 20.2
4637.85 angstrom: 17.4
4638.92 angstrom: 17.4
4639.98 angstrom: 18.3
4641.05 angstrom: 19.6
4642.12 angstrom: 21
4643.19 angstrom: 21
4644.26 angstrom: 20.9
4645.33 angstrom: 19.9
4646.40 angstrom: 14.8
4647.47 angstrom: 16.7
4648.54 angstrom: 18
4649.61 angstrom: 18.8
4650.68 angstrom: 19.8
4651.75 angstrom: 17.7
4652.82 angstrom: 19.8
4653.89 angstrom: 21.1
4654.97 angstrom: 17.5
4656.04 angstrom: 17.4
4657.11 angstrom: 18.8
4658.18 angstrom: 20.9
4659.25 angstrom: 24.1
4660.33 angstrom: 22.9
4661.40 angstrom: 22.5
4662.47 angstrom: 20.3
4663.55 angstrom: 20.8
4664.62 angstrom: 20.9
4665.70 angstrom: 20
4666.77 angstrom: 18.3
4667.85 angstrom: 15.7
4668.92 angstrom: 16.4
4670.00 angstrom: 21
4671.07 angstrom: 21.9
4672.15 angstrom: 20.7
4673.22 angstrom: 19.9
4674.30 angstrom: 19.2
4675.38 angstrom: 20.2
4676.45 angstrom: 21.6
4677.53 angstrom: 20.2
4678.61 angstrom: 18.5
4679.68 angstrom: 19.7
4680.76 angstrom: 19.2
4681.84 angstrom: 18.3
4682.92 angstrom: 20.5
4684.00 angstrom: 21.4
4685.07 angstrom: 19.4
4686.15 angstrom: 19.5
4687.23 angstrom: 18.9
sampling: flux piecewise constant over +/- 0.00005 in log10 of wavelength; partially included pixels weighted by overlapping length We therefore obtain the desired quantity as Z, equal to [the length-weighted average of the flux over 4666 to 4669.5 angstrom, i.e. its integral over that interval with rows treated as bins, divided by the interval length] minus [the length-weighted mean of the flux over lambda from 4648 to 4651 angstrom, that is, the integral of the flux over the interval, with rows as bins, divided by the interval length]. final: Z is -1.7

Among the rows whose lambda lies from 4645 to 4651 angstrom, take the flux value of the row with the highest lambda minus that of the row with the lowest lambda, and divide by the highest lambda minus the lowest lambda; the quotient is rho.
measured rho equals 0.0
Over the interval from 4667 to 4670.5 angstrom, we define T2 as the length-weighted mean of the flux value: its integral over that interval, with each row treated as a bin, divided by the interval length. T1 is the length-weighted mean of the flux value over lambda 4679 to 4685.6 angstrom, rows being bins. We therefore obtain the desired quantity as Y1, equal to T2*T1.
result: 349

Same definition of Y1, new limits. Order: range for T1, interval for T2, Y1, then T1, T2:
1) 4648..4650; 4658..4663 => 409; 18.4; 22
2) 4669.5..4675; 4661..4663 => 439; 20.5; 21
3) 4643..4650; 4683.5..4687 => 370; 18.5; 20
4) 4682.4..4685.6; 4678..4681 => 393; 20.5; 19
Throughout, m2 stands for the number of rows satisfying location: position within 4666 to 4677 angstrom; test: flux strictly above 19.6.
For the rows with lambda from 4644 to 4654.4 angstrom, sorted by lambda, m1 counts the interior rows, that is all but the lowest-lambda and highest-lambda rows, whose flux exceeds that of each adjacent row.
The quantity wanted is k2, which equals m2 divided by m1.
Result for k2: 6.0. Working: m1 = 1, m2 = 6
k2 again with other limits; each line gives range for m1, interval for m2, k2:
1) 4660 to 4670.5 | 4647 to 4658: 3.0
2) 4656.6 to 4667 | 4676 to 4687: 2.5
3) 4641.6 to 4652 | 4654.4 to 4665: 7.0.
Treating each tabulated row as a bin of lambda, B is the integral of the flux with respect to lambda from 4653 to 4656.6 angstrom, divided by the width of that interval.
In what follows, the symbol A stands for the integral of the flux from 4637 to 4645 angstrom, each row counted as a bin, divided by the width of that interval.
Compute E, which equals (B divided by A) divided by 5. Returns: 0.193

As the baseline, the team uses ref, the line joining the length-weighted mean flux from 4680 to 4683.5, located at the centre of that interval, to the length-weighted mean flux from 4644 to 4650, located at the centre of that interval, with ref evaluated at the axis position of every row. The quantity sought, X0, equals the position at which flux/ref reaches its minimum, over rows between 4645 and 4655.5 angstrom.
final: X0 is 4646.40 angstrom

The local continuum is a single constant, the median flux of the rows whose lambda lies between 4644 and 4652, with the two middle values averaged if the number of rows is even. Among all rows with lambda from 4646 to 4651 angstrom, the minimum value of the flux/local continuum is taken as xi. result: 0.80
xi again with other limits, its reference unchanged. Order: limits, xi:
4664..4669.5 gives 0.85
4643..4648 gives 0.80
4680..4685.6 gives 0.99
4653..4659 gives 0.95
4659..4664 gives 1.10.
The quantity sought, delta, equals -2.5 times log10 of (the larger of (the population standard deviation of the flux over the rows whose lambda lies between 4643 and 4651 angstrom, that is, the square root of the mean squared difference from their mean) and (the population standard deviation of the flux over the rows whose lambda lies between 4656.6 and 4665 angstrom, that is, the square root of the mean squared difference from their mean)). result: -0.761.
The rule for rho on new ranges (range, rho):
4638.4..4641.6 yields 1.0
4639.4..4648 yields -0.2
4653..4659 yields 0.0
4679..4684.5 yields 0.4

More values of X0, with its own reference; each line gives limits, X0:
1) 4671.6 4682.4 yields 4681.84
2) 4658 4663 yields 4662.47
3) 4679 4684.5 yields 4681.84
